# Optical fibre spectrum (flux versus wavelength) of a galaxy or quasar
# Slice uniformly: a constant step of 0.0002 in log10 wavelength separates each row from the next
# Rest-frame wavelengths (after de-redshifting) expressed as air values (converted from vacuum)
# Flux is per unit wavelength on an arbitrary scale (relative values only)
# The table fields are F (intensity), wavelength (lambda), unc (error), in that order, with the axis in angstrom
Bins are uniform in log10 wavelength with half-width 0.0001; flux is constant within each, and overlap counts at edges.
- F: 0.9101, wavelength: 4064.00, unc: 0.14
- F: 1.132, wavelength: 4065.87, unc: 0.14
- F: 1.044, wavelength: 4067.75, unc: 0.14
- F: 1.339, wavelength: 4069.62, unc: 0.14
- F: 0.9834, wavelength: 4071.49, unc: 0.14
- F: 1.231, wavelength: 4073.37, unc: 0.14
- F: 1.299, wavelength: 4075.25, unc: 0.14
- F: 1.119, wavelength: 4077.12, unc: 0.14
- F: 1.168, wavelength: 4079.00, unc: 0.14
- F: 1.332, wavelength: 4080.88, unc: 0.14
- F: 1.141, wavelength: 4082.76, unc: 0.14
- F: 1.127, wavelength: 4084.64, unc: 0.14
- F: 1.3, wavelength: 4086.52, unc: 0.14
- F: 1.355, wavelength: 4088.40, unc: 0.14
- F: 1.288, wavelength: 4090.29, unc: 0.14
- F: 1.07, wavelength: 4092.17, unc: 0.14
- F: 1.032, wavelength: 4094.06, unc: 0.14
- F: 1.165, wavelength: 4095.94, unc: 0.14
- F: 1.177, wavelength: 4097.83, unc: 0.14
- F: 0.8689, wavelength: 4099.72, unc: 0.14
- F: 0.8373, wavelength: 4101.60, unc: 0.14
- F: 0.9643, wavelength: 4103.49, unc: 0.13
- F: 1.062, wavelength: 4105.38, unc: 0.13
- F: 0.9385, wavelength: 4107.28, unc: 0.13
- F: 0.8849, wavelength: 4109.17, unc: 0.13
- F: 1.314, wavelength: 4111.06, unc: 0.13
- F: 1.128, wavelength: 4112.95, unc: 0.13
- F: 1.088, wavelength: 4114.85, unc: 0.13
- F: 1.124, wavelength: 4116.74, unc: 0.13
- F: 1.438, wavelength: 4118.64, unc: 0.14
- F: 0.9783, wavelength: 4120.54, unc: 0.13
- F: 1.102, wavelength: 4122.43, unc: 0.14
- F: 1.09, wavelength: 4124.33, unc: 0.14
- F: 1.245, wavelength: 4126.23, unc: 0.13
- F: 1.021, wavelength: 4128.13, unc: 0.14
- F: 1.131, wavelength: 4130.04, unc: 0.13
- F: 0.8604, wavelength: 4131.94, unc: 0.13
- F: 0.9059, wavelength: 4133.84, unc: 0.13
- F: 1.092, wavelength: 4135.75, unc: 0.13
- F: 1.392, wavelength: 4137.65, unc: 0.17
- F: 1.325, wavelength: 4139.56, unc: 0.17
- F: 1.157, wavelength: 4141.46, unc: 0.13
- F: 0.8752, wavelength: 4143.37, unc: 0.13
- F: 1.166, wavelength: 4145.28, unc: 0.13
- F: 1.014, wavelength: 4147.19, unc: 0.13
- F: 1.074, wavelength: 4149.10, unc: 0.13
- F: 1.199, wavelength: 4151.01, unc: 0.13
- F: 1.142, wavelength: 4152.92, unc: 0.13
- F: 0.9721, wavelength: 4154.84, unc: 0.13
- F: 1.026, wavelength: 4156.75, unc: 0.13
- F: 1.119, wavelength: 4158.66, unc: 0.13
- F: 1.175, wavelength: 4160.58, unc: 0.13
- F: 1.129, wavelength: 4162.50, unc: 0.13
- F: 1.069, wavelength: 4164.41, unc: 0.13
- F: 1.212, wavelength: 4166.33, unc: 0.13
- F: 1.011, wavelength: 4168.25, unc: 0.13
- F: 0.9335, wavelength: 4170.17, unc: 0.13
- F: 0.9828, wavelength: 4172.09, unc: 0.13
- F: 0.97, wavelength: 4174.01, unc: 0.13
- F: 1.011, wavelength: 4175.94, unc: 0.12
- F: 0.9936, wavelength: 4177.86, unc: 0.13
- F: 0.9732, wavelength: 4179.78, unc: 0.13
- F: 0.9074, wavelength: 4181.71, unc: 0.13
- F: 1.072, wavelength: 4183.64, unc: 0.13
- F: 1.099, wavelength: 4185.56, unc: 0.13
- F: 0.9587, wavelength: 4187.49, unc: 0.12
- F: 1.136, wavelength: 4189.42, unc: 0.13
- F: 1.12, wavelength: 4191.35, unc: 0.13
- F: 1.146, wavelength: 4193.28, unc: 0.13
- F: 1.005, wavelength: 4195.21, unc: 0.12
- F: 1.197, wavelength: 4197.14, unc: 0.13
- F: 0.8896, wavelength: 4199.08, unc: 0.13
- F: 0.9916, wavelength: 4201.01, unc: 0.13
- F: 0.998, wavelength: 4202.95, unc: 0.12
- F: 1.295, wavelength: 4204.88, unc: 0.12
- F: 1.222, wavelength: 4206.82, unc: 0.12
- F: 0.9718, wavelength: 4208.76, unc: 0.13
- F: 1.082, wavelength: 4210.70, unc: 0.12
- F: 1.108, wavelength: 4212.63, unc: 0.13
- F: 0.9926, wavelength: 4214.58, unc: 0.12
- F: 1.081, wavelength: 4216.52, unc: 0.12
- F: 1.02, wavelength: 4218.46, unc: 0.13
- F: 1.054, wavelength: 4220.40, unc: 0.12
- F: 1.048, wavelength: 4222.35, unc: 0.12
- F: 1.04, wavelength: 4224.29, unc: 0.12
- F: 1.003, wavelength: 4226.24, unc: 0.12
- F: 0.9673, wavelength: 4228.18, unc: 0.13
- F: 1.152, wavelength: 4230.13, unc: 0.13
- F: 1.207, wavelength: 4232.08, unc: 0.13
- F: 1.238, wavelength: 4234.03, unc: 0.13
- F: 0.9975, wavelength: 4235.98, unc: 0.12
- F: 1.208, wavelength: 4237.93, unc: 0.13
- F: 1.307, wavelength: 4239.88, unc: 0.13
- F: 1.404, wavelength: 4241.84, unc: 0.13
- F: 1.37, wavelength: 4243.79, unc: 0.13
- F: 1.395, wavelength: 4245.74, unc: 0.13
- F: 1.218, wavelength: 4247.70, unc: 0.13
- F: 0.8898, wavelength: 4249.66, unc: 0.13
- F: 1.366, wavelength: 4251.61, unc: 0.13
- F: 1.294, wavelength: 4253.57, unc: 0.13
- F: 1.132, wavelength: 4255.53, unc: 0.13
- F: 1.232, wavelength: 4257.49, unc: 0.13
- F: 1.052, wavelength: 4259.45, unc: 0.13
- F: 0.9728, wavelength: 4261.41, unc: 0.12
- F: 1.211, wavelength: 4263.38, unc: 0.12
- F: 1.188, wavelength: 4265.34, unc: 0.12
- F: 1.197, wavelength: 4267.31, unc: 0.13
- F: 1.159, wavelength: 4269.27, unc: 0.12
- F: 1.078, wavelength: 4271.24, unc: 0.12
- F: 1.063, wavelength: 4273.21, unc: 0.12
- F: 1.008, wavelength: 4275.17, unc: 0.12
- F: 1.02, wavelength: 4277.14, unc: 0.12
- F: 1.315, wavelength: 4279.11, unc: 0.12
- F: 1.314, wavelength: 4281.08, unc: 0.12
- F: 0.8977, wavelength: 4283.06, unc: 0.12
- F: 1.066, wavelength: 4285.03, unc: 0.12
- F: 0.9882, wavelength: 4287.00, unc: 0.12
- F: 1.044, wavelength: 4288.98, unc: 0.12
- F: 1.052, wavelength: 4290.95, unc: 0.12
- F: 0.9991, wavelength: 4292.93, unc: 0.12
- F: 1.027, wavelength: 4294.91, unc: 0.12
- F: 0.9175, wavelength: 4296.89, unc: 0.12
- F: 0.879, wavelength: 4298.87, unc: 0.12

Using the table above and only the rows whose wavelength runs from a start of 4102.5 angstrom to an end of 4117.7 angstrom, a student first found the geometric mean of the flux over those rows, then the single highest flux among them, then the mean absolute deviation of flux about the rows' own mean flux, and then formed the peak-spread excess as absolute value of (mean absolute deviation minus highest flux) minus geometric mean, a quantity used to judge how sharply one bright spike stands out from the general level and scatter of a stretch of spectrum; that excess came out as 0.16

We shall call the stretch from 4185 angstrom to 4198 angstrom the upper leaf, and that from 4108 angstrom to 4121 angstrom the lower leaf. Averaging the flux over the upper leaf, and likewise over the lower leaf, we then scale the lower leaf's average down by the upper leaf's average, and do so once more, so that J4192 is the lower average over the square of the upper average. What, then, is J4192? 0.95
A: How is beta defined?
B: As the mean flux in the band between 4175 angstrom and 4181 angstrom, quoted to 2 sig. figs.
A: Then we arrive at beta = 0.99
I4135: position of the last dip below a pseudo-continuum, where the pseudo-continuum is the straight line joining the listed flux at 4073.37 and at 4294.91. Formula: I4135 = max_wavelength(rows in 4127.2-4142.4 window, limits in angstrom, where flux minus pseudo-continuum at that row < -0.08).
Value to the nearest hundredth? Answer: 4135.75 angstrom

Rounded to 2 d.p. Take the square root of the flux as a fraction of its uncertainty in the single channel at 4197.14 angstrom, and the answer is 3.03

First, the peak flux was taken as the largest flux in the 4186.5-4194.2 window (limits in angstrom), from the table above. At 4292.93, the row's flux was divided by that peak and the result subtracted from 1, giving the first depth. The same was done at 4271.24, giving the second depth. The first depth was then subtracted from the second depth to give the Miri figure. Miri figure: -0.07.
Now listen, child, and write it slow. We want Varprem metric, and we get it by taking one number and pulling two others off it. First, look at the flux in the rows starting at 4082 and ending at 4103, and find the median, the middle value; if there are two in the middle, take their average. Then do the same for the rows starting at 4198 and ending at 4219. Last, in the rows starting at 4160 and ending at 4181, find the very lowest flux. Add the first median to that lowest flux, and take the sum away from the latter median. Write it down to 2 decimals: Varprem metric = -1.05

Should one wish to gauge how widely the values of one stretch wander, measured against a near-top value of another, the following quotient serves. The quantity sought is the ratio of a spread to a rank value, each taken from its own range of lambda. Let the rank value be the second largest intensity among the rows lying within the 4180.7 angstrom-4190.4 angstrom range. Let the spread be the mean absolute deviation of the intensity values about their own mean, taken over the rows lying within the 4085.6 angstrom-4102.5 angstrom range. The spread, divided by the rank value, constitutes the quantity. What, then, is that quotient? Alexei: 0.137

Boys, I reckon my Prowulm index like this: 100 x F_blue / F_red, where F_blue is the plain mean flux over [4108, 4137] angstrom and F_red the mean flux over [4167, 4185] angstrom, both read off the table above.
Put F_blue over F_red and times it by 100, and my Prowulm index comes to 111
